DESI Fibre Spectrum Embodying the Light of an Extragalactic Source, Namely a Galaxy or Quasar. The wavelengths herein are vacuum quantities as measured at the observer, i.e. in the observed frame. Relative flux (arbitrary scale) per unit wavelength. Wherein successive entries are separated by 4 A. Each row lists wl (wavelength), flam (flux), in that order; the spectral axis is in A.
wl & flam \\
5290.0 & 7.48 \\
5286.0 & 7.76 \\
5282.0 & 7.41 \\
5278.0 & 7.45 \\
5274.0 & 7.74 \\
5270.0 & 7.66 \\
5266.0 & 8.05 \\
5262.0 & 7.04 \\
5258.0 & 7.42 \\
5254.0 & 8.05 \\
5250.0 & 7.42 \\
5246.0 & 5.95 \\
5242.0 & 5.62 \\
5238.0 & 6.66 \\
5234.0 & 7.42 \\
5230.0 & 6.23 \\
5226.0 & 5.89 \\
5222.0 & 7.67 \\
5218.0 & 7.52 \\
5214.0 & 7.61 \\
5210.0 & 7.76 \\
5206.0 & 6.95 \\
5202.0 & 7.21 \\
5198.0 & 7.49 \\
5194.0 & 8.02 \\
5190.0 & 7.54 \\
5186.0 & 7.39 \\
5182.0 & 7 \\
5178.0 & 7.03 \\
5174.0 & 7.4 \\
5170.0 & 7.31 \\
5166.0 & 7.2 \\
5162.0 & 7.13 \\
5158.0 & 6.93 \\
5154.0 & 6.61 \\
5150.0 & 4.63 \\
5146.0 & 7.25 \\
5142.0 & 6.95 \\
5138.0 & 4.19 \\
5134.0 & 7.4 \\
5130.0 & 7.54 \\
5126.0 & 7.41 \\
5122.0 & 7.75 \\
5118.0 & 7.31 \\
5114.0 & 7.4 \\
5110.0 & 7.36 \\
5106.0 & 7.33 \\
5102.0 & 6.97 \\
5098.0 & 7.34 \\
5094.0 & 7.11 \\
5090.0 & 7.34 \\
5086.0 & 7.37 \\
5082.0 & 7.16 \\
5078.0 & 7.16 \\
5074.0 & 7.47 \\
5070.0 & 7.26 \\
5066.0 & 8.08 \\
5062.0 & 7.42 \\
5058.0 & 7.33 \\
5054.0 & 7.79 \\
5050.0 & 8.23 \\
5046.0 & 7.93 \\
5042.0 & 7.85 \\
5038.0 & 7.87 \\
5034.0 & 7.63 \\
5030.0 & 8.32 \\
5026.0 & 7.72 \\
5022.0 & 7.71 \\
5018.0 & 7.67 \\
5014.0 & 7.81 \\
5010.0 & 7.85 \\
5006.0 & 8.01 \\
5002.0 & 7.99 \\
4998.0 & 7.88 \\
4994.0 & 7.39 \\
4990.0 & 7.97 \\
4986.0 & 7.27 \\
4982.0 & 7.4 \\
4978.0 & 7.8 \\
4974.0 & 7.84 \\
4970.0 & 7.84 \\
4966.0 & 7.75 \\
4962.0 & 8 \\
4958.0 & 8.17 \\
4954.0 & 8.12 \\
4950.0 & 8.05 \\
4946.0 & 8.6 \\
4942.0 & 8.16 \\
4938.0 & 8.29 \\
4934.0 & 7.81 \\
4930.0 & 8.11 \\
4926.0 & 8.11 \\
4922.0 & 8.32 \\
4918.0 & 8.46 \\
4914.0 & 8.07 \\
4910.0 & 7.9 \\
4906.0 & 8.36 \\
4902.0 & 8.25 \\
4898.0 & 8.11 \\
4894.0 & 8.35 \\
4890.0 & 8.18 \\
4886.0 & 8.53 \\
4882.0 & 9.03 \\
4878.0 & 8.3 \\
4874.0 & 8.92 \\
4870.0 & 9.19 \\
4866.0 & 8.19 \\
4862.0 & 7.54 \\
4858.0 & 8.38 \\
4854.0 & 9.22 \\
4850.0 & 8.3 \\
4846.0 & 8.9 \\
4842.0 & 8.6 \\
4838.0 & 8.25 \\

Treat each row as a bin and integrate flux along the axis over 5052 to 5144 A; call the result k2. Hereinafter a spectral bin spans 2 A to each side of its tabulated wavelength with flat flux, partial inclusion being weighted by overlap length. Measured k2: 666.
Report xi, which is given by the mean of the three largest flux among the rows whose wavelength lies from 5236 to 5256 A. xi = 7.4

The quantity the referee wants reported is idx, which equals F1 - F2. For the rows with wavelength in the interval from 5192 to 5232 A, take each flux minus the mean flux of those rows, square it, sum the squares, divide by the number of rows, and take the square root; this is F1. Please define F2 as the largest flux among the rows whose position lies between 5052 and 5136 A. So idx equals -7.4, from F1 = 0.65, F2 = 8.08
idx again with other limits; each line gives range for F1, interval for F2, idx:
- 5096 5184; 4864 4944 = -8.3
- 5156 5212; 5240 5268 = -7.7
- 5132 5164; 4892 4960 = -7.4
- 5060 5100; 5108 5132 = -7.5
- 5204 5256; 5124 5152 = -6.8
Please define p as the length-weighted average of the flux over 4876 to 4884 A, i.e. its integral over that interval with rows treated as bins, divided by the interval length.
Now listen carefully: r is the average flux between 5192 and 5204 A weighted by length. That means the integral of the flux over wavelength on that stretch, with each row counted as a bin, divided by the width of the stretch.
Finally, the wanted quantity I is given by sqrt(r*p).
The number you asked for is 8.10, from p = 8.7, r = 7.57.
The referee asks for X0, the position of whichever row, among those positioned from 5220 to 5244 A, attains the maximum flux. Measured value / 5222.0 A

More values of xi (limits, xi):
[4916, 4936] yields 8.3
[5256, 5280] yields 7.8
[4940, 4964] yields 8.3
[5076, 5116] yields 7.4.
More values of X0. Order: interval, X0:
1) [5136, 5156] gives 5146.0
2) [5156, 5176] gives 5174.0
